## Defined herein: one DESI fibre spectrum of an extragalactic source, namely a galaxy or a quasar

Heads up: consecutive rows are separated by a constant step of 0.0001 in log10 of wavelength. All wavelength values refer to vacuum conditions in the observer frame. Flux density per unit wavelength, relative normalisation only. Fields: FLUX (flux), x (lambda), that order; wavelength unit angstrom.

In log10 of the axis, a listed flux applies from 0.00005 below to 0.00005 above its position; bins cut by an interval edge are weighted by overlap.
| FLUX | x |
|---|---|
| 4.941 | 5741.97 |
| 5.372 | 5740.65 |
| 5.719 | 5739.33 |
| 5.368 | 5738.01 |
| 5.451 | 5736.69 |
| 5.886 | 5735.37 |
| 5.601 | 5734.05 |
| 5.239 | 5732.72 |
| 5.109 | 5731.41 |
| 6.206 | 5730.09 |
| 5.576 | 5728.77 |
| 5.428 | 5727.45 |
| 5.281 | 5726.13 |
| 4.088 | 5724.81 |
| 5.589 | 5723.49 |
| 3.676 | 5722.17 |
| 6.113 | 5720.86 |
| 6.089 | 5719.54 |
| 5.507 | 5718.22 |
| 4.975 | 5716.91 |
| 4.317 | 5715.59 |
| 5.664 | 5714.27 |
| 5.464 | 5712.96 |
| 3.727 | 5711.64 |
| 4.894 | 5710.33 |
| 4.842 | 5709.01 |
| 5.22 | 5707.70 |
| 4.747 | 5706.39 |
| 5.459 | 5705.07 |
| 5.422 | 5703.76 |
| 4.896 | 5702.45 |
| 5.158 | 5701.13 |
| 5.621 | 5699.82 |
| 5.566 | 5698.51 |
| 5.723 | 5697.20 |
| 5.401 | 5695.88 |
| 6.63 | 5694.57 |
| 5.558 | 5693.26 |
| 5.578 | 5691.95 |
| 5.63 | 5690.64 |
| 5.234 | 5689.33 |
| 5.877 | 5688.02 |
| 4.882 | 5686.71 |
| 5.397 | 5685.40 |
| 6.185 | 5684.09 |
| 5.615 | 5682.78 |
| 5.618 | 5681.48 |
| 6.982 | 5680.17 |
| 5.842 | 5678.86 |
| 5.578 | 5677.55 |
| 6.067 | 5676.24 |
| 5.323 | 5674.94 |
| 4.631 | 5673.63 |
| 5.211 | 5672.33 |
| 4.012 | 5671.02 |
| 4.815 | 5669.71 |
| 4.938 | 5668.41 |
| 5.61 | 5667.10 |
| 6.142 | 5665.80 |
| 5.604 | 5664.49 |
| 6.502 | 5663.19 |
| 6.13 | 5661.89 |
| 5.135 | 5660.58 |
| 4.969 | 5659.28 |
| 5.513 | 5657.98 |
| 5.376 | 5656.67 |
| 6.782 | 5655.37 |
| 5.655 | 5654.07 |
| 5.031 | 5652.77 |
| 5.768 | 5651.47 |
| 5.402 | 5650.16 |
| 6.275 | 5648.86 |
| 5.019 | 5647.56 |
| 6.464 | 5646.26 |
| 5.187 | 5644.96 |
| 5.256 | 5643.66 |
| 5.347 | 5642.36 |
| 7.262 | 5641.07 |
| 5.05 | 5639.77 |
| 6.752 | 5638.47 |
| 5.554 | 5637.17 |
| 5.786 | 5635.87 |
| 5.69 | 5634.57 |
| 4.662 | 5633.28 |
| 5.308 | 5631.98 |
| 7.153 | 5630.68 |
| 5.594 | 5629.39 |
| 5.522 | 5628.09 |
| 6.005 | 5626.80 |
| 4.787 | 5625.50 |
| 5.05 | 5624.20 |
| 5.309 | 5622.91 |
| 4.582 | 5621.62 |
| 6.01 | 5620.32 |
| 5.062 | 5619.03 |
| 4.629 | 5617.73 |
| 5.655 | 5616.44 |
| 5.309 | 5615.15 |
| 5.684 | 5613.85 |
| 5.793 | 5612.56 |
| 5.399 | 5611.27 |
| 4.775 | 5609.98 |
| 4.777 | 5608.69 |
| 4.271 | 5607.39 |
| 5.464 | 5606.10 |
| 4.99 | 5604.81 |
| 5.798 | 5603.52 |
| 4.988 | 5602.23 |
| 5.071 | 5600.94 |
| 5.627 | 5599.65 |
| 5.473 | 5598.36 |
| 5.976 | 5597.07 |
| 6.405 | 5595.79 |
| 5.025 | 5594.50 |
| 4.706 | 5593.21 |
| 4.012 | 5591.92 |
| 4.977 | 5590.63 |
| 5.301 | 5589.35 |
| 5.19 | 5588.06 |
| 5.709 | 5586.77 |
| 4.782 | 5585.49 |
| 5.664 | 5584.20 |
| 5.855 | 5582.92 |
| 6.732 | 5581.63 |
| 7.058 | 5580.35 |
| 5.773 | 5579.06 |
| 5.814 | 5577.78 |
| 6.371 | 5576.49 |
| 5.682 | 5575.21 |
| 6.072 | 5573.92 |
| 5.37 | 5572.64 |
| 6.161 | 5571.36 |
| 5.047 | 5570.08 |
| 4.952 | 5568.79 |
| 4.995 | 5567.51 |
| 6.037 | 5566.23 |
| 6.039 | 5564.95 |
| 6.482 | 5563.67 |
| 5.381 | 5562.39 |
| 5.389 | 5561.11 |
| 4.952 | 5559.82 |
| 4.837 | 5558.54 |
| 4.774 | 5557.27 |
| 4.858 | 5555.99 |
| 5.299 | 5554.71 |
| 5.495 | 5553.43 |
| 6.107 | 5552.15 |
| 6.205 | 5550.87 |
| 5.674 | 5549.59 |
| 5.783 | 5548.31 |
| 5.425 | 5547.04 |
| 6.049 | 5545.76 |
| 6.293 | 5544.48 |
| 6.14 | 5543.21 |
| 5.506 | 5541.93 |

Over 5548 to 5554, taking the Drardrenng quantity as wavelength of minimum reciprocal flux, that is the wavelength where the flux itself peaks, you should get 5550.87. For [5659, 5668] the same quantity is 5663.19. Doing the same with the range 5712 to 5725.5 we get 5720.86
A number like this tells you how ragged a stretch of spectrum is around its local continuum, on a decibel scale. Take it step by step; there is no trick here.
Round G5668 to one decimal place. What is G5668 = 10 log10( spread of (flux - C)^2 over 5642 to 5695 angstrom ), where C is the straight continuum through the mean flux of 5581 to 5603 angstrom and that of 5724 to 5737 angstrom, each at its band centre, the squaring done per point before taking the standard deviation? -2.1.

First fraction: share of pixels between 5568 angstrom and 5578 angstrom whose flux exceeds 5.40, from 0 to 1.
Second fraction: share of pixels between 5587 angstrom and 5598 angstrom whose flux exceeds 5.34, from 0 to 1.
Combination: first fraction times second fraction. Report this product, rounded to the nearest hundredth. 0.16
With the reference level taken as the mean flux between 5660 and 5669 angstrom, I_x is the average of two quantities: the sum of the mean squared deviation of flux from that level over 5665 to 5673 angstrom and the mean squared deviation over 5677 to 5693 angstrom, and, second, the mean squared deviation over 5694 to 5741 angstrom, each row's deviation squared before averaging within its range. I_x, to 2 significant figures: 0.80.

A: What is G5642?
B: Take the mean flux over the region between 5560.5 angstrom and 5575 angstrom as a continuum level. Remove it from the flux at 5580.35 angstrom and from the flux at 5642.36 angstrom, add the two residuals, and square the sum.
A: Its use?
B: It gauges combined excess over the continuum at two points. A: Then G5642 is 1.3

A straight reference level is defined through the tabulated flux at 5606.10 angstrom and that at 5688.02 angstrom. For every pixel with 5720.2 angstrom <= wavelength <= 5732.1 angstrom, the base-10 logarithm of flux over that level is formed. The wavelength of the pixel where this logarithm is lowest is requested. 5722.17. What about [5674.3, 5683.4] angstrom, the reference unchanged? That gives 5674.94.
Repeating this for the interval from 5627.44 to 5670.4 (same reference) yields 5633.28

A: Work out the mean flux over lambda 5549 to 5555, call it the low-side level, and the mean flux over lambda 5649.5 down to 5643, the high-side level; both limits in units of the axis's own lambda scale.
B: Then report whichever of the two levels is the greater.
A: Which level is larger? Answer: 5.8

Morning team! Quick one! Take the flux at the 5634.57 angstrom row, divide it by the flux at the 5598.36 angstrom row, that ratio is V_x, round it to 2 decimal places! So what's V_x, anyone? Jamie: 1.04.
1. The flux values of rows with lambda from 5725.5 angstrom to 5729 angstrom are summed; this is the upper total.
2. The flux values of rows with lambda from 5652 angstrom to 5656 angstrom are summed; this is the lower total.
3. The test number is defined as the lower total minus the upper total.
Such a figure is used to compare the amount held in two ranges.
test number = 1.2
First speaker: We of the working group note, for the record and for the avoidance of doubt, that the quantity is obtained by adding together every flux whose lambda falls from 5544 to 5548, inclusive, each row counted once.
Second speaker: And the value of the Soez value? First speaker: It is 18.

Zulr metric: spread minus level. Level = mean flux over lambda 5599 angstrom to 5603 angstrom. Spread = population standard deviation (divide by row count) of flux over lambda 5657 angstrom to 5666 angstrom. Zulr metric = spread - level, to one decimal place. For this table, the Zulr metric -4.7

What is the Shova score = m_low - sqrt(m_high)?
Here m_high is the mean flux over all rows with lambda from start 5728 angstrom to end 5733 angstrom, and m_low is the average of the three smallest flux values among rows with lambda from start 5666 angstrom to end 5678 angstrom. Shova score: 2.13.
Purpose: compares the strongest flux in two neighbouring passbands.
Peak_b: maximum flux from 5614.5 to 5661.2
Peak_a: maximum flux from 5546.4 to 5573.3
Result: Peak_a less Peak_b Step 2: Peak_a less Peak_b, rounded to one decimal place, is -0.8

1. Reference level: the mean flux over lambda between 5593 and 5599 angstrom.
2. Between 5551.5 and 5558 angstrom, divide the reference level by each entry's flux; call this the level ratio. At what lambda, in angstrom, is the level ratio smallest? 5552.15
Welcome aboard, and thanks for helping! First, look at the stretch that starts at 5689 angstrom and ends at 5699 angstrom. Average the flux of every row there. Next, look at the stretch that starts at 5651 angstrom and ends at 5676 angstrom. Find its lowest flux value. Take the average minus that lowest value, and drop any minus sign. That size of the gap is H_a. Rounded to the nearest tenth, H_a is 1.7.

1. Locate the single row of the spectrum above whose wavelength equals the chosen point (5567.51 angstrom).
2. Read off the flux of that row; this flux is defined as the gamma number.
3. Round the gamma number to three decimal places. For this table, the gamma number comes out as 4.995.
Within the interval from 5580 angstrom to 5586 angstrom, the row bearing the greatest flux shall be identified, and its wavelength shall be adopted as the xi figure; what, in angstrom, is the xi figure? 5580.35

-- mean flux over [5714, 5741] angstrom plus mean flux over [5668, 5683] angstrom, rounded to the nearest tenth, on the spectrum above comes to 10.7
